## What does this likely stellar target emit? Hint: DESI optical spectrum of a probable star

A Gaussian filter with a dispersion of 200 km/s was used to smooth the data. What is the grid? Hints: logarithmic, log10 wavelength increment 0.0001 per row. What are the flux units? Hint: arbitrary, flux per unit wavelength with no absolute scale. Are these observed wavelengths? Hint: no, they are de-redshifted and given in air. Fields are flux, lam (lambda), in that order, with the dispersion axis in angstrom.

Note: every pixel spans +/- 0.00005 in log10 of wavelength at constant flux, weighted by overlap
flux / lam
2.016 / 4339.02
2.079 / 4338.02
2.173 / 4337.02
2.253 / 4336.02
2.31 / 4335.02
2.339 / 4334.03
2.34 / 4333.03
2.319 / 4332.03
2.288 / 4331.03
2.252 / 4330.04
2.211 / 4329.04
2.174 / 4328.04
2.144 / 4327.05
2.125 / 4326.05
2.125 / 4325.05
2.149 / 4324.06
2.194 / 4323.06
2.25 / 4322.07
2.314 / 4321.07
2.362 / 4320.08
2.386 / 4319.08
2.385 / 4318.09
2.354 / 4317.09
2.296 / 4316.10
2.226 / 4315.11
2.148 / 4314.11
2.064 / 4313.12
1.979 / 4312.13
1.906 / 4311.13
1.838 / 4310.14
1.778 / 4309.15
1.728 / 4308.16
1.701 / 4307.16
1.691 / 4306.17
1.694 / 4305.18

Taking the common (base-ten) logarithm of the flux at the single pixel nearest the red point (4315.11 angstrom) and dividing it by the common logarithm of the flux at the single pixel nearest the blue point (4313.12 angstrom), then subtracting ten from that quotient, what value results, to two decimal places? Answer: -8.90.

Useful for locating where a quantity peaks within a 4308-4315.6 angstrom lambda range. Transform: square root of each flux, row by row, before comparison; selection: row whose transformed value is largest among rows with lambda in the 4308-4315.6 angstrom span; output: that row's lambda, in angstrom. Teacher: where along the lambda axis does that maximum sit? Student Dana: 4315.11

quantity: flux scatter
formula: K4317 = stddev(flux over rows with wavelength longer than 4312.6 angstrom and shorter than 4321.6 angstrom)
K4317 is 0.11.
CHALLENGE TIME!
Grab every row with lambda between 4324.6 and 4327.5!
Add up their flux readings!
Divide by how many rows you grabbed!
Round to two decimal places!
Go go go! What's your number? 2.13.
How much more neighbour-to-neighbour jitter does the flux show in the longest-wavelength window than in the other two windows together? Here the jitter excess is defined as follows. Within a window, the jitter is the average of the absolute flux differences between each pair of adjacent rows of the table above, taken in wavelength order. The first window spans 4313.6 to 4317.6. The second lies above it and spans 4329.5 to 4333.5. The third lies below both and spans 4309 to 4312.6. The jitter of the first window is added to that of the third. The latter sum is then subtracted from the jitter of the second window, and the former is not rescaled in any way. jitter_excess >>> -0.11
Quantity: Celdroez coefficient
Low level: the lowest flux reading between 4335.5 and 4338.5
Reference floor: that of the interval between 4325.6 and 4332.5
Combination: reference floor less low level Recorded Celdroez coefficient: 0.0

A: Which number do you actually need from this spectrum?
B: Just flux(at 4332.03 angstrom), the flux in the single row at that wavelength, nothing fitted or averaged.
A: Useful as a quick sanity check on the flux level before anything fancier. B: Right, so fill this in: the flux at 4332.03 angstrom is 2.319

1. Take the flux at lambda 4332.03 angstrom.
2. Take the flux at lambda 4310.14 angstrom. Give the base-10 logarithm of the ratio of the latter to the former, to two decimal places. -0.10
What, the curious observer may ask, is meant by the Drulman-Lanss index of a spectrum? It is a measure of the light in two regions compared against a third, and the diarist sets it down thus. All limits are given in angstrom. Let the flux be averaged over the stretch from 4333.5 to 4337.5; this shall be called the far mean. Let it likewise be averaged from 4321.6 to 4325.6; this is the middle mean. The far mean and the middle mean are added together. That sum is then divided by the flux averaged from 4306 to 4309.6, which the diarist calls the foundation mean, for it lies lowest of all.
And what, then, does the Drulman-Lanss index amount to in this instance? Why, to 2.6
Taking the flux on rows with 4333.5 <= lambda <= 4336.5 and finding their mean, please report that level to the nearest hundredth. 2.30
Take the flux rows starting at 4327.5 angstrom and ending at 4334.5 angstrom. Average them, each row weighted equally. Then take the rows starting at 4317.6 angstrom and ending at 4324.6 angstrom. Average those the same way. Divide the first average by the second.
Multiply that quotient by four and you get 3.97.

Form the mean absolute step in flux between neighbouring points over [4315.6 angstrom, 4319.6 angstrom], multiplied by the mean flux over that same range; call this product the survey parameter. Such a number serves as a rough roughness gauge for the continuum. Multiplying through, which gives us 0.071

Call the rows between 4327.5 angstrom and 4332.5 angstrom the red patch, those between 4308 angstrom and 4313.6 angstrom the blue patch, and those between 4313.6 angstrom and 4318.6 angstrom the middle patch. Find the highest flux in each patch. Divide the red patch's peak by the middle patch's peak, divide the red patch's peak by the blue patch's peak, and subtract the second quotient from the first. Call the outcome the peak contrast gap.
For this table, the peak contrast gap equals -0.15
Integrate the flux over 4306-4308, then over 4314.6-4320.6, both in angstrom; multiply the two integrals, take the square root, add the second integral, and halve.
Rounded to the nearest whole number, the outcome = 10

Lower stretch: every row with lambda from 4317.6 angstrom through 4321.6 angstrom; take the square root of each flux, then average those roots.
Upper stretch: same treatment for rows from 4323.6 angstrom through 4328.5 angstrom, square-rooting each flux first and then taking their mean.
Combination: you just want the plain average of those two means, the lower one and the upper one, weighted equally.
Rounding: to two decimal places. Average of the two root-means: 1.50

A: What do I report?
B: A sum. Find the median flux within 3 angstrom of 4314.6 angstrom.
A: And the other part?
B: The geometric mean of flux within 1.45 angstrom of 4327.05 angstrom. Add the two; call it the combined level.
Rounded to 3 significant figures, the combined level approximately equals 4.33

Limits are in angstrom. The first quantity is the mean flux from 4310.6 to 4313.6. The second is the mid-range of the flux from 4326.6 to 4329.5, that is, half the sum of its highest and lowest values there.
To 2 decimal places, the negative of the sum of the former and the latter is -4.16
